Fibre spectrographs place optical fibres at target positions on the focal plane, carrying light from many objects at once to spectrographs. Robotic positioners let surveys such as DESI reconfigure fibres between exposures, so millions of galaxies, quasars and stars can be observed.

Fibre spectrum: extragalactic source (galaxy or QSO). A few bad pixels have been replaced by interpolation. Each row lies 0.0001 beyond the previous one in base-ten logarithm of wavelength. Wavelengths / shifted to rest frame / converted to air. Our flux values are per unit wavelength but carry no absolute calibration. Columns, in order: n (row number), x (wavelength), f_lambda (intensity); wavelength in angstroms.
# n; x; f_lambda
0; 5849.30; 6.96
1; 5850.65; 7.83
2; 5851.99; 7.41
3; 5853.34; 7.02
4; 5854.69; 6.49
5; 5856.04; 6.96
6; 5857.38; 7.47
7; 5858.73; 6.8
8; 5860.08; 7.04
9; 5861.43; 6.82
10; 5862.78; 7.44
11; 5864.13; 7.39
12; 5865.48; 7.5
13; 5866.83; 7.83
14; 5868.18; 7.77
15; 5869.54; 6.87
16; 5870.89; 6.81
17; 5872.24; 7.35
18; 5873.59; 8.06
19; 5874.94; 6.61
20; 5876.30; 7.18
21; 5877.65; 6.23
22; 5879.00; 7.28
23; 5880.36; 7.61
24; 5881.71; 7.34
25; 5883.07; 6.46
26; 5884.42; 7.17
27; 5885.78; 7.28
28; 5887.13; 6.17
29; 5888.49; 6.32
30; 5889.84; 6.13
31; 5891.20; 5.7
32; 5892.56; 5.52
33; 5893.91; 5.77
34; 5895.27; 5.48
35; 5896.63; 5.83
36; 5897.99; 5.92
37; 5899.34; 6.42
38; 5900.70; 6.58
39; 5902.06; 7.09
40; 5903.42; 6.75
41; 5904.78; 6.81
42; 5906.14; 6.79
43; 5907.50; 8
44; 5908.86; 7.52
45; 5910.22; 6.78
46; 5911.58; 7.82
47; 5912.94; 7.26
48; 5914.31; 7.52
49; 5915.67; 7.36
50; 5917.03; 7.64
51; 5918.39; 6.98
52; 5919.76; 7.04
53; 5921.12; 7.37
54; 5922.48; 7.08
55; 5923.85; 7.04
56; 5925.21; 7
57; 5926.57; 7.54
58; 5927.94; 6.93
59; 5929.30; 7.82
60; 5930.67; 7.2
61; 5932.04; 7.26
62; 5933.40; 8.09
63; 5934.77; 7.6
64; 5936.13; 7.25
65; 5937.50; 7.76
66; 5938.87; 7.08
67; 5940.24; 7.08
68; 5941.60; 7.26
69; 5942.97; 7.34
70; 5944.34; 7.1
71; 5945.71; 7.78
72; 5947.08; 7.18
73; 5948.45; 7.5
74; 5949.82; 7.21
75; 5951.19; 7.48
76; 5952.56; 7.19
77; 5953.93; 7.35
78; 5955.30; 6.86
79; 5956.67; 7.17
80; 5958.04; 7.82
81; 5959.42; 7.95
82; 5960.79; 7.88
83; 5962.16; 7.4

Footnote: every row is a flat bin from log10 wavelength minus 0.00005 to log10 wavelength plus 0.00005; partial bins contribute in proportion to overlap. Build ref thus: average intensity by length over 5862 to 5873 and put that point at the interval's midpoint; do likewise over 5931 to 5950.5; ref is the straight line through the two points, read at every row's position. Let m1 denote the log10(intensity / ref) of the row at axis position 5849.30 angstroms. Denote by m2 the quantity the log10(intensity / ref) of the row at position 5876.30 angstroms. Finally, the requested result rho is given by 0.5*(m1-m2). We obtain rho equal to -0.007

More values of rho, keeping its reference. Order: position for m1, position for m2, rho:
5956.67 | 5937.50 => -0.017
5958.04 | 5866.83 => -0.001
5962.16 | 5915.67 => 0.001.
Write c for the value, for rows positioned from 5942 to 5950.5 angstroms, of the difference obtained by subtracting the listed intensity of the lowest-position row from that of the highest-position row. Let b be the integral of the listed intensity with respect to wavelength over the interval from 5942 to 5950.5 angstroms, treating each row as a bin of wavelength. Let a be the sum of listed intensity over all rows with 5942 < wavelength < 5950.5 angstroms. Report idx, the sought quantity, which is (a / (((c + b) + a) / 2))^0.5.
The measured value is 0.911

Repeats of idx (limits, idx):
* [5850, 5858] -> 0.927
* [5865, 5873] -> 0.926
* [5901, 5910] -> 0.894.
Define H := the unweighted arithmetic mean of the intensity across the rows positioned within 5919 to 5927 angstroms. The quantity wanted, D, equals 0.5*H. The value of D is 3.59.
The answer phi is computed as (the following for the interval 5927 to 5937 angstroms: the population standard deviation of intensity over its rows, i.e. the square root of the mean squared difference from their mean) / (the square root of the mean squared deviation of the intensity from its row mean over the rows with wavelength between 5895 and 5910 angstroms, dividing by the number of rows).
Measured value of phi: 0.5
